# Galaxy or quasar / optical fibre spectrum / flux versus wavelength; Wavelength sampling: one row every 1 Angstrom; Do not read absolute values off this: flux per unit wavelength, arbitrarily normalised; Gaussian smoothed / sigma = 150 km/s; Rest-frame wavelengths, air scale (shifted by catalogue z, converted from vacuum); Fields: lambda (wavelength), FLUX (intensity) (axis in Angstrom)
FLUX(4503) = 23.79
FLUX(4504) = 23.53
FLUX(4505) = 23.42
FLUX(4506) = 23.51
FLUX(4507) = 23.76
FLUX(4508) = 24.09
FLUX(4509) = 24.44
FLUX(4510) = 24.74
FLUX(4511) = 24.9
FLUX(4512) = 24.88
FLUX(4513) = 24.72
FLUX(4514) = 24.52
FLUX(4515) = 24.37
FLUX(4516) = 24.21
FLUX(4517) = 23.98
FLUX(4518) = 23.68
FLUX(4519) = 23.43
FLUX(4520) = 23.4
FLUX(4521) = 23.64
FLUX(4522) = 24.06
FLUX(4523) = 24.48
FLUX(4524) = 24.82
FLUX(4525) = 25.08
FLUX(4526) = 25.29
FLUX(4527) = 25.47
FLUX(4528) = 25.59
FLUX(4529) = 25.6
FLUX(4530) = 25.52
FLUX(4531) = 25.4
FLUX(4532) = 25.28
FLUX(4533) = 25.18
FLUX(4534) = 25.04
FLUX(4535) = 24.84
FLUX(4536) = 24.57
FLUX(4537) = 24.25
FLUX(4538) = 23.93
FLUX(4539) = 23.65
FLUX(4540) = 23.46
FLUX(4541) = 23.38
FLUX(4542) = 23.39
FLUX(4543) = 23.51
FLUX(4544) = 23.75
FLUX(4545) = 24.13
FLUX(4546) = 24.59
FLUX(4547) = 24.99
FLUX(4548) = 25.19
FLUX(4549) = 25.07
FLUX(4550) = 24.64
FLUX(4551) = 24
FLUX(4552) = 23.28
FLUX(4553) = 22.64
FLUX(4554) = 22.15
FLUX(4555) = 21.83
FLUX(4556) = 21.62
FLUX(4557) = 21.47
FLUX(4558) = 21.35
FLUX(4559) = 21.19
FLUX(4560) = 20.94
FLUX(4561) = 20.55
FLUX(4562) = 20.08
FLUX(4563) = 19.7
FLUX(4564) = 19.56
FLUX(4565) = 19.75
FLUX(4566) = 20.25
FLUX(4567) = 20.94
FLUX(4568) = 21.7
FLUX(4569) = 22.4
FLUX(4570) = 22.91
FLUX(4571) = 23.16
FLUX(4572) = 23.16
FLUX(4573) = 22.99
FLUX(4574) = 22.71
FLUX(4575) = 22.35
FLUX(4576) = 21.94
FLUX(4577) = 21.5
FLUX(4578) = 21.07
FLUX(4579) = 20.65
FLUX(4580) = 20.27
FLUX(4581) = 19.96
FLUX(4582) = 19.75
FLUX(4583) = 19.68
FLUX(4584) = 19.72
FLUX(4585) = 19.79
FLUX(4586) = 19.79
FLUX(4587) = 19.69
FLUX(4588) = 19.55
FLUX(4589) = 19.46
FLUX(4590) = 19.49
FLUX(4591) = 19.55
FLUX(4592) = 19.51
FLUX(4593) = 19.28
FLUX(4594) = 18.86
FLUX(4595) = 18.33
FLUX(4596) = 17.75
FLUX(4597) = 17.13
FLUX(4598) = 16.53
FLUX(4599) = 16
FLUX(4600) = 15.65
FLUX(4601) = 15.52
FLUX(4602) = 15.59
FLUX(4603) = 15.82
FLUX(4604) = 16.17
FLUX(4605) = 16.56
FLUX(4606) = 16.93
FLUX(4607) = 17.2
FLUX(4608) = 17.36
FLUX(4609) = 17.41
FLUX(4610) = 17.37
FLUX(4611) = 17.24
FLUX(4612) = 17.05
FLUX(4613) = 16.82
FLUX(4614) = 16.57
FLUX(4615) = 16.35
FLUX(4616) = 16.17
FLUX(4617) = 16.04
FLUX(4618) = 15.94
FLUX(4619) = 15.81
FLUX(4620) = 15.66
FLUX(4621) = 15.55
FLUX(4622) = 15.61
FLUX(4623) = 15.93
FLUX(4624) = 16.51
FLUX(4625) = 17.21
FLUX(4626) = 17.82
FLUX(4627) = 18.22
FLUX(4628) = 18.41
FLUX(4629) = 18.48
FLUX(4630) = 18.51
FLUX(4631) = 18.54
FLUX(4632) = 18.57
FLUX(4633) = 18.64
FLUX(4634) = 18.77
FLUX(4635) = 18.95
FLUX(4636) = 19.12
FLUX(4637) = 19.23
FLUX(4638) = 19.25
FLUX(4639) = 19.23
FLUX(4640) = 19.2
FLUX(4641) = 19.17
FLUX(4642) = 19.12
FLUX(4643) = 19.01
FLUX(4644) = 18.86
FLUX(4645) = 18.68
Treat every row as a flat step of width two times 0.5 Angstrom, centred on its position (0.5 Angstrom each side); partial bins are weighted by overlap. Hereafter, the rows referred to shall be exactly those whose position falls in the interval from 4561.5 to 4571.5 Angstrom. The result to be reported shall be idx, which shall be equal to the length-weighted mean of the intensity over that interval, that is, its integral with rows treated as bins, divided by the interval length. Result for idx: 21.0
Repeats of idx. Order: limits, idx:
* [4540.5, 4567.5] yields 22.4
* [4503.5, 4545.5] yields 24.4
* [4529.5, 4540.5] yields 24.6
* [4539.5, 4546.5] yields 23.7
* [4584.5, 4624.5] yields 17.2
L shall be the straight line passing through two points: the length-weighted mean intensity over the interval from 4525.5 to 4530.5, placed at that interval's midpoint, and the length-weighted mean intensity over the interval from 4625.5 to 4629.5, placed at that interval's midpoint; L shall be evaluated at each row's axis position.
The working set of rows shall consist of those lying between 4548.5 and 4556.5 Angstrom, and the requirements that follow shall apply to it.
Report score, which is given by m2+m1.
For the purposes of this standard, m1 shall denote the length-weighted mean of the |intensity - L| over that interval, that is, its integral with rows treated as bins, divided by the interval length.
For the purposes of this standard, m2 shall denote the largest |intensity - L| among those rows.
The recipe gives 2.9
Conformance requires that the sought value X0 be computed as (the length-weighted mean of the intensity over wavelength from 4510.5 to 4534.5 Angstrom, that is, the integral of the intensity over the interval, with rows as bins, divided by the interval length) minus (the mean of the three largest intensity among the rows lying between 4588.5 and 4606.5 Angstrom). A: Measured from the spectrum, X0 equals 5.2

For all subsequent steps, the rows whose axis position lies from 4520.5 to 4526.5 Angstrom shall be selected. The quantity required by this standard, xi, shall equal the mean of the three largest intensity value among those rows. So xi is 25.1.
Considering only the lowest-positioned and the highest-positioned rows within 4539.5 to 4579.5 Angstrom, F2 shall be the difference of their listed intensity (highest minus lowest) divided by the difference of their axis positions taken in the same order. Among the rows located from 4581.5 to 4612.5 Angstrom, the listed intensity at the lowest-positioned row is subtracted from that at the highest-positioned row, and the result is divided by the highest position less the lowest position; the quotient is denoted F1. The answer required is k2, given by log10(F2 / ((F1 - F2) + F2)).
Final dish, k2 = -0.10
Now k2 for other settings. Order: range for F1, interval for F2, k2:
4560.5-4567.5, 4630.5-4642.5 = -0.09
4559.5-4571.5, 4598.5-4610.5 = -0.21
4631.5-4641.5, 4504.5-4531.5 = 0.06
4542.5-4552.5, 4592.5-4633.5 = -0.20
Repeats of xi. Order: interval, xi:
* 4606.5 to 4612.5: 17.4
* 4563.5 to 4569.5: 21.7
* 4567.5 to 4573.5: 23.1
